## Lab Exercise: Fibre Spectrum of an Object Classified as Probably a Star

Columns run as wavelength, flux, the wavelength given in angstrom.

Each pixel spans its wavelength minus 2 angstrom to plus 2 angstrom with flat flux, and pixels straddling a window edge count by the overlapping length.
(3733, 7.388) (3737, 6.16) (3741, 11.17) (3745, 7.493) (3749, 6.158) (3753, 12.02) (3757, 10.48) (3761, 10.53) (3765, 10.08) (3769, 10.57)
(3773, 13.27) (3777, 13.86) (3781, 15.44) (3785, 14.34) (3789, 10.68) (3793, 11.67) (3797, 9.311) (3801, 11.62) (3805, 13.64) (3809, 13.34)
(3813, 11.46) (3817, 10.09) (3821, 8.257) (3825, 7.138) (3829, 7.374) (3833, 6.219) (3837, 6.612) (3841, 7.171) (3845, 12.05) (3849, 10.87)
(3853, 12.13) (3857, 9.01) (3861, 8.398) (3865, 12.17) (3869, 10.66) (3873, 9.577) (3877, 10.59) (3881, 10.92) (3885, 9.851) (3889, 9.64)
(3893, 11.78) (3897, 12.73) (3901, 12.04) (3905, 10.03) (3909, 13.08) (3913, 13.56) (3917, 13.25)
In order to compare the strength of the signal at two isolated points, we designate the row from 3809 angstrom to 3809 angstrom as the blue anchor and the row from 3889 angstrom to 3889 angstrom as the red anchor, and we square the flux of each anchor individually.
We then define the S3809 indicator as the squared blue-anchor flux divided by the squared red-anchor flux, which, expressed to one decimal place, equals 1.9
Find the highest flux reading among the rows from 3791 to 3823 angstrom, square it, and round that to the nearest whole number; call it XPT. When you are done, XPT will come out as 186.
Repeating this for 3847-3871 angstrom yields 148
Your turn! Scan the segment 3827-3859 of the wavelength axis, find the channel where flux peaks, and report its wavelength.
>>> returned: 3853 angstrom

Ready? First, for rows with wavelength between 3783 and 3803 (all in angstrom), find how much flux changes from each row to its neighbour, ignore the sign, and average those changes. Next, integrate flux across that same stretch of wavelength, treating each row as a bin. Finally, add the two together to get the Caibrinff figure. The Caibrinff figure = 233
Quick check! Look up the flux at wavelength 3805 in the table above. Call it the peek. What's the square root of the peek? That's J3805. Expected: 3.7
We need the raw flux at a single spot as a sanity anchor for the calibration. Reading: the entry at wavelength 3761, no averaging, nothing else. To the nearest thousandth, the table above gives 10.530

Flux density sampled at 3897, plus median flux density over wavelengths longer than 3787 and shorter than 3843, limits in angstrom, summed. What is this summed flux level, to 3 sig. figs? 22.4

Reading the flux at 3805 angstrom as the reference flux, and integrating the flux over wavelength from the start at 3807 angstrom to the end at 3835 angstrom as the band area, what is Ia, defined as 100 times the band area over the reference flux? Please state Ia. 1873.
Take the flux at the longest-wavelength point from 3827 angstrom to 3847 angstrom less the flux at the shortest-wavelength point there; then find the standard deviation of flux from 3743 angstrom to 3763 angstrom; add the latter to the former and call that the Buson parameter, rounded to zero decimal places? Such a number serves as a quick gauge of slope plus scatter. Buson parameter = 7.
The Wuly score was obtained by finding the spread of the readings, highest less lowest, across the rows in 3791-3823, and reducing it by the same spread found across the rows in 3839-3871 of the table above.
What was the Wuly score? 0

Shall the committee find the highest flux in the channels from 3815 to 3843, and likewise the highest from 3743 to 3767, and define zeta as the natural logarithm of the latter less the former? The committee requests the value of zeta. 0.66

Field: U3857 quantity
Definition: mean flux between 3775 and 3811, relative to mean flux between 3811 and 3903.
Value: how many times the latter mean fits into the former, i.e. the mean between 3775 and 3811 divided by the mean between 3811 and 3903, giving 1.28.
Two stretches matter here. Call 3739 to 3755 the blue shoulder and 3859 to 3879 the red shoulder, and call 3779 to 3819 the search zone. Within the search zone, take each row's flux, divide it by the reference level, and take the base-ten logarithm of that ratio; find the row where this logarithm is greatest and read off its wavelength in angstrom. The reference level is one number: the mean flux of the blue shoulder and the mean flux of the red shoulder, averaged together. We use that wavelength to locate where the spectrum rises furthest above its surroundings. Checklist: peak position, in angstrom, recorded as 3781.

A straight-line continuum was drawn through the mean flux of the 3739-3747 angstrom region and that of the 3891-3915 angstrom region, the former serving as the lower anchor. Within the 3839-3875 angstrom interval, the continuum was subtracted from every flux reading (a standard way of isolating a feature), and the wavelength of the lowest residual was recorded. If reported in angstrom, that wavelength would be 3841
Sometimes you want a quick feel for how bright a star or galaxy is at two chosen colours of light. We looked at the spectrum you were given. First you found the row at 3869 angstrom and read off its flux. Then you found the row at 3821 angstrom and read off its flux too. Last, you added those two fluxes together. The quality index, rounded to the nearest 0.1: 18.9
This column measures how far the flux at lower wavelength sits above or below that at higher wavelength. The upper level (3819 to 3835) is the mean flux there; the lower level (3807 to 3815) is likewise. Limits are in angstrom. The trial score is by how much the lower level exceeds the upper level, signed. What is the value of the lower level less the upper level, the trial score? 5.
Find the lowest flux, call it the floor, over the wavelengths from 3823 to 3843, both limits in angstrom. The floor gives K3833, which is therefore 6.219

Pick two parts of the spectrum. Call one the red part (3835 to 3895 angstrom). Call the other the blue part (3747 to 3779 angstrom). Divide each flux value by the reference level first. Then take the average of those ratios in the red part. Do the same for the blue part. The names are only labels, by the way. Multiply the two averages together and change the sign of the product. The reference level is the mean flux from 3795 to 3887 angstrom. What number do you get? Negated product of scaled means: -1.11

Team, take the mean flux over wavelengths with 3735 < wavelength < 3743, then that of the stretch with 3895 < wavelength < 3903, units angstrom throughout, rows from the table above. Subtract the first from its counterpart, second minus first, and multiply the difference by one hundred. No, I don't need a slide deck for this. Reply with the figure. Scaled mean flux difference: 372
